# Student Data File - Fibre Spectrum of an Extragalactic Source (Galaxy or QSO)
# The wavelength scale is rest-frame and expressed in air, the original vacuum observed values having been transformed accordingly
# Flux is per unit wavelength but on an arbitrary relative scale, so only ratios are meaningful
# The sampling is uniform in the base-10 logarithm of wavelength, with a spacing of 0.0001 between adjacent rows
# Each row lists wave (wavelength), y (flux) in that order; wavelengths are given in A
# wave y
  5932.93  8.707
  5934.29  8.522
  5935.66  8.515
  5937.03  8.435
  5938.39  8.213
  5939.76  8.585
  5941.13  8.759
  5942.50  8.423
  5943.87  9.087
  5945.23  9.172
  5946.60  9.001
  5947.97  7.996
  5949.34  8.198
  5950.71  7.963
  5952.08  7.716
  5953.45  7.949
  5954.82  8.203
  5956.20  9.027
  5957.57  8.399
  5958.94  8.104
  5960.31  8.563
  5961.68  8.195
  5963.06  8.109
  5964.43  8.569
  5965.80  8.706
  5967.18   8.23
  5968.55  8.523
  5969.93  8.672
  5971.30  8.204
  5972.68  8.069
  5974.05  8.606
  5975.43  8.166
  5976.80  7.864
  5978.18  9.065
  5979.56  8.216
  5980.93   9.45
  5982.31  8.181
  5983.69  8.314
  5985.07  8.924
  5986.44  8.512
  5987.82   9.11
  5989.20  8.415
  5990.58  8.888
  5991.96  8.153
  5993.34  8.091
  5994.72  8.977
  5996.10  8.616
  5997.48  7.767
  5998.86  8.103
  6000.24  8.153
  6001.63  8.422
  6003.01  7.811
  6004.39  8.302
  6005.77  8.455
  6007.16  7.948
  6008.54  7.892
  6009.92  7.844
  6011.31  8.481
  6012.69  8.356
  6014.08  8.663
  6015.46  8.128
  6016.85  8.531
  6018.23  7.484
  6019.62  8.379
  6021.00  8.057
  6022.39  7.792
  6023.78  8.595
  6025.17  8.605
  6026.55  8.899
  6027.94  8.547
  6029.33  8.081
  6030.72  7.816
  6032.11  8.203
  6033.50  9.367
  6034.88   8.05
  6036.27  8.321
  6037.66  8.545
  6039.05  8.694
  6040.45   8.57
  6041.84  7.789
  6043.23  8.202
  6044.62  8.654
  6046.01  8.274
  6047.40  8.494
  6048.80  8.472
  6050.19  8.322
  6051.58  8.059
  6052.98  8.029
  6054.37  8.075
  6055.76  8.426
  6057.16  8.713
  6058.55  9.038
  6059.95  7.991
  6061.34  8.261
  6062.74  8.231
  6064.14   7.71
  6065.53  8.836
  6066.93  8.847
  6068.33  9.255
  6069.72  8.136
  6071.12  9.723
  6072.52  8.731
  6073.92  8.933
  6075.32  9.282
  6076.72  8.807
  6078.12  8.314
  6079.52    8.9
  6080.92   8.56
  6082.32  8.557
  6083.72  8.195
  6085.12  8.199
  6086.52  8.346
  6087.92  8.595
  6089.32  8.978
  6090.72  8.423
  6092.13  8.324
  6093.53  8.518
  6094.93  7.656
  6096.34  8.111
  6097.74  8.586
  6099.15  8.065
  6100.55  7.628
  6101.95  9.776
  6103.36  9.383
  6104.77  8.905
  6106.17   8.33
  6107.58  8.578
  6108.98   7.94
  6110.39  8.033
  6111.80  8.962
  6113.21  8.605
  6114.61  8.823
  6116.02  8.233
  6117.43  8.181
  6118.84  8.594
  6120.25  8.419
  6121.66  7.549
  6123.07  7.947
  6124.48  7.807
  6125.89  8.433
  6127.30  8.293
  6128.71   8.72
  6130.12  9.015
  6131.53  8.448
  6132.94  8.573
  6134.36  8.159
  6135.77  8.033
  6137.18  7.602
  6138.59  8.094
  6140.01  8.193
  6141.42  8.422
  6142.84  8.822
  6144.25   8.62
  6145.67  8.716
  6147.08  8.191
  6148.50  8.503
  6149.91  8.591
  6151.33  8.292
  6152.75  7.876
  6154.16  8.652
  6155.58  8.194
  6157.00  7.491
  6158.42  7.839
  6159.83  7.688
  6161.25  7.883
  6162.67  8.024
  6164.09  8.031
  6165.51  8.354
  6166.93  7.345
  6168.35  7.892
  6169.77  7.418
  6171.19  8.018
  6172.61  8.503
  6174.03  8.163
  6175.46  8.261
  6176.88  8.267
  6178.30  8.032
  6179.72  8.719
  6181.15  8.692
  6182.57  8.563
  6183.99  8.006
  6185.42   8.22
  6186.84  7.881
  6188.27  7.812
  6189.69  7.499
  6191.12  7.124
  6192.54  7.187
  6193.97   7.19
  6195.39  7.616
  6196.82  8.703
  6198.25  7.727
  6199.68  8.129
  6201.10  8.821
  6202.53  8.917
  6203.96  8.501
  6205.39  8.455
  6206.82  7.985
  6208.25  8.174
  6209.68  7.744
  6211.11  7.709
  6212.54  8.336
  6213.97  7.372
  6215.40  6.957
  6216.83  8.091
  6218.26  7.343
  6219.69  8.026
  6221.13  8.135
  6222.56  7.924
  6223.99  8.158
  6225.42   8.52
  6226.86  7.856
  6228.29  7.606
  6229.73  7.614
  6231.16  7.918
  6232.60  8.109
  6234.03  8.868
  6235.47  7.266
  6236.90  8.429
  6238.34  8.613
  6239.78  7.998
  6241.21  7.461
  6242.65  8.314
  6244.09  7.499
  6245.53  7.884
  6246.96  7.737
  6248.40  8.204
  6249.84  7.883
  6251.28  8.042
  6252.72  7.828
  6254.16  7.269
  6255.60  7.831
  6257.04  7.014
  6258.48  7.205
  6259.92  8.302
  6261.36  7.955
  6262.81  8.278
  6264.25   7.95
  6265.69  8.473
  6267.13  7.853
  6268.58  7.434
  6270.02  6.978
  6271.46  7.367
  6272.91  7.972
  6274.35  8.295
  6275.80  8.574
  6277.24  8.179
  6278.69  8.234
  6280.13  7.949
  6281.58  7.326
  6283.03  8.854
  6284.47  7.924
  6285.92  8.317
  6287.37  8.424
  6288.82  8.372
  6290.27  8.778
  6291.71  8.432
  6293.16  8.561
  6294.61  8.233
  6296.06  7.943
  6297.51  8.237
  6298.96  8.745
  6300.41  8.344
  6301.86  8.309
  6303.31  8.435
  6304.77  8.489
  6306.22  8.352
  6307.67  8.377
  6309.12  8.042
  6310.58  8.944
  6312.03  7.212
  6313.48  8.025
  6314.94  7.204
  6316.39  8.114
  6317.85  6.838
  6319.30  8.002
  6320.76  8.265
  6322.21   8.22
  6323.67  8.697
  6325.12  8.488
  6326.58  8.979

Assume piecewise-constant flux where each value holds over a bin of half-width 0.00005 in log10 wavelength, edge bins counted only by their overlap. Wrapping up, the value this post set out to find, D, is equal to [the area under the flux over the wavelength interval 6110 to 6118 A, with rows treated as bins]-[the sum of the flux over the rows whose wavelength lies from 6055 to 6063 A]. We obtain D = 17.3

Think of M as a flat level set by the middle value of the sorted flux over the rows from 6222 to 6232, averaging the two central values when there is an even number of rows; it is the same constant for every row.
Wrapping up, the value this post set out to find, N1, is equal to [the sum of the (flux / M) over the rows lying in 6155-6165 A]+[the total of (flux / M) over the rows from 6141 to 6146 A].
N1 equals 11.3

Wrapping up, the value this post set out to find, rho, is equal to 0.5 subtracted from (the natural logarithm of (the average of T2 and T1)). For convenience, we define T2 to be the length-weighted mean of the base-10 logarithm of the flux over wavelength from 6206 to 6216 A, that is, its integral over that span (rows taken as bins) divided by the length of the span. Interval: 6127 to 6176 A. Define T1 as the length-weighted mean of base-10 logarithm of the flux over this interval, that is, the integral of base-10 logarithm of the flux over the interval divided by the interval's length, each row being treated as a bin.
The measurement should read -0.604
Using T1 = 0.91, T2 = 0.890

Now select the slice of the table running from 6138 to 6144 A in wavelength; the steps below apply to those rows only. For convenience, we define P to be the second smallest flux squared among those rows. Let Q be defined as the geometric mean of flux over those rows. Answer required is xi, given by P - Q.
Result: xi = 58.7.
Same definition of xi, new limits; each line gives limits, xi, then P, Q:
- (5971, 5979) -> 56.8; 65.1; 8.32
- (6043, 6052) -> 58.9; 67.3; 8.35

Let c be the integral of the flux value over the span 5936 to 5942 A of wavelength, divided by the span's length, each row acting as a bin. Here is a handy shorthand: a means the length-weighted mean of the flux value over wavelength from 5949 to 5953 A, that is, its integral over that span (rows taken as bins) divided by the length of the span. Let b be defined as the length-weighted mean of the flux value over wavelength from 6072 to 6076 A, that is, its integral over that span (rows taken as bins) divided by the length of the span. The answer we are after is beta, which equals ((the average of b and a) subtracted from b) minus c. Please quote -8.0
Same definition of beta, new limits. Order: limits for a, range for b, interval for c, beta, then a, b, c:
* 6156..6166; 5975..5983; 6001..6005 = -7.9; 7.90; 8.50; 8.2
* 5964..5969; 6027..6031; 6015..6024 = -8.3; 8.51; 8.22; 8.1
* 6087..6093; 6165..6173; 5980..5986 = -9.0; 8.57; 7.89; 8.7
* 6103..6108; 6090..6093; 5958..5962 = -8.5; 8.77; 8.38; 8.3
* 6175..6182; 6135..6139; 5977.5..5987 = -8.9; 8.41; 7.92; 8.7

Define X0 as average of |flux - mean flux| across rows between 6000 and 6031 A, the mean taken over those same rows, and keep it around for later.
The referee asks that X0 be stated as 0.30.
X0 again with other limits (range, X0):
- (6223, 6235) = 0.33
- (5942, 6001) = 0.36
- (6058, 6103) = 0.42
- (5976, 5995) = 0.42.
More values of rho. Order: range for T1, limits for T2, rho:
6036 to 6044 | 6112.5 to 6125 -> -0.585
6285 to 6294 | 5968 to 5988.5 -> -0.574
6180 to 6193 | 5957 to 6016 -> -0.594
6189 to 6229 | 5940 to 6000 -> -0.592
